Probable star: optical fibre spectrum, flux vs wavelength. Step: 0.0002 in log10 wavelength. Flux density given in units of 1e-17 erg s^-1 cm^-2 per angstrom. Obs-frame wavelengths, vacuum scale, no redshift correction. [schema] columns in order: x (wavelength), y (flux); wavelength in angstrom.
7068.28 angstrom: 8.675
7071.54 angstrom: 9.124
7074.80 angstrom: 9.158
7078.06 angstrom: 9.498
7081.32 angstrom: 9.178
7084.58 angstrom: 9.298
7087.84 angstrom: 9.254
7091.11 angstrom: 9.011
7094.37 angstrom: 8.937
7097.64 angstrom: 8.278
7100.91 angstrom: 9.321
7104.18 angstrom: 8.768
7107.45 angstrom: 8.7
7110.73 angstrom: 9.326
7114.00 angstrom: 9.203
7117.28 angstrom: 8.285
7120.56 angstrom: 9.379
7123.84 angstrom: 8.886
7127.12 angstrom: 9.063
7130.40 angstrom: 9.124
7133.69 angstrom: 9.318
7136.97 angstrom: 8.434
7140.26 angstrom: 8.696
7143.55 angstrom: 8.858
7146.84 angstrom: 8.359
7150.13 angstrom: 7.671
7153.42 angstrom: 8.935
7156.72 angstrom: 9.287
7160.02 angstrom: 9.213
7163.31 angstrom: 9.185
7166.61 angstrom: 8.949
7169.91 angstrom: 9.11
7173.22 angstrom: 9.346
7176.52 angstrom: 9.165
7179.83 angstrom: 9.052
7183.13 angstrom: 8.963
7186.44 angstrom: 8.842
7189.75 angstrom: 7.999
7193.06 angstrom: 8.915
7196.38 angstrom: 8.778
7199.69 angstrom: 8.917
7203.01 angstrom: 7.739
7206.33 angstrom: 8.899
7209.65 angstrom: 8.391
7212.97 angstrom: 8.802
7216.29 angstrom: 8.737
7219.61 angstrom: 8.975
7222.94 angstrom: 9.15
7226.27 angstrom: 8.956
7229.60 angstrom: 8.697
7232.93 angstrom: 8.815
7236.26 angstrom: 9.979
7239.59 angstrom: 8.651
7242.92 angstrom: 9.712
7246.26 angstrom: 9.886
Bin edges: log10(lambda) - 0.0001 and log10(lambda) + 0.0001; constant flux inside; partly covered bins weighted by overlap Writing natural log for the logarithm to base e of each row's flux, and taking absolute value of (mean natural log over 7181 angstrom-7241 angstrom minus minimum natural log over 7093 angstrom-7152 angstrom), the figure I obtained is 0.135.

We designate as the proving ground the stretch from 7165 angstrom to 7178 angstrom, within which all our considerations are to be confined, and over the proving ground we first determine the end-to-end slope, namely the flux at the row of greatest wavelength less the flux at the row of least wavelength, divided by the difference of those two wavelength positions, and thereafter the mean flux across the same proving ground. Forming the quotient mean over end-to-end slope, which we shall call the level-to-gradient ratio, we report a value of 419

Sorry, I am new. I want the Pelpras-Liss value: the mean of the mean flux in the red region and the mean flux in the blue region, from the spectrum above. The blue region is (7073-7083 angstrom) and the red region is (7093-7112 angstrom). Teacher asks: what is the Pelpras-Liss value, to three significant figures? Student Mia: 9.08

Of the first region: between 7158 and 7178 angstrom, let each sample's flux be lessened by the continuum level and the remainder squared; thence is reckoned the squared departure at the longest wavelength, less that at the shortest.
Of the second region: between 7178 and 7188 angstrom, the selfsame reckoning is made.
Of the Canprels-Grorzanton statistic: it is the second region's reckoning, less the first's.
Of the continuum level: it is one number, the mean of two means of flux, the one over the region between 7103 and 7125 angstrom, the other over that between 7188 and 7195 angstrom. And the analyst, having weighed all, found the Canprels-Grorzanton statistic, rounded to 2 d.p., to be -0.06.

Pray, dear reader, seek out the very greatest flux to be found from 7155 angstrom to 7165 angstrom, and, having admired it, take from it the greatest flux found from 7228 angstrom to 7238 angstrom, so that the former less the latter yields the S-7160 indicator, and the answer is -0.69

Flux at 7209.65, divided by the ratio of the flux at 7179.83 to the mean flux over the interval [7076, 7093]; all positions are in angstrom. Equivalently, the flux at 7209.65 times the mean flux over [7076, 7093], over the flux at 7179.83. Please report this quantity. 8.6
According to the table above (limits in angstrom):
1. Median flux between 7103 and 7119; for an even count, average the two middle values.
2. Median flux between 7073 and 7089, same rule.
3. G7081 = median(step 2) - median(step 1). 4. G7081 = 0.49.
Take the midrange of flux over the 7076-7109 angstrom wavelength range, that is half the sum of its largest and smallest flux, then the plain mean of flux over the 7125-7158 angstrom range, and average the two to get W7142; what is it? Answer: 8.83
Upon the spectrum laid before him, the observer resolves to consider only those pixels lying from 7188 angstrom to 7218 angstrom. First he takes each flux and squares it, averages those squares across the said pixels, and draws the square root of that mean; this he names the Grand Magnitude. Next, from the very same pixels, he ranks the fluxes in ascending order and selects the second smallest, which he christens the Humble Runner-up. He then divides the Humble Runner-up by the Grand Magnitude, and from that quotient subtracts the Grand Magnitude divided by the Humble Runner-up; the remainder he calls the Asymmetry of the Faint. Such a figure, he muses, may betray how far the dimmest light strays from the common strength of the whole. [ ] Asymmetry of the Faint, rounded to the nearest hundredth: -0.14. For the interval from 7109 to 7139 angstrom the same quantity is -0.13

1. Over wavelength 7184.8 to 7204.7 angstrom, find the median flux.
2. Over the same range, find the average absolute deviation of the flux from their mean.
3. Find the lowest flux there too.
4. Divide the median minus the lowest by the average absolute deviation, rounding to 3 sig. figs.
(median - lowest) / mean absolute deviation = 2.42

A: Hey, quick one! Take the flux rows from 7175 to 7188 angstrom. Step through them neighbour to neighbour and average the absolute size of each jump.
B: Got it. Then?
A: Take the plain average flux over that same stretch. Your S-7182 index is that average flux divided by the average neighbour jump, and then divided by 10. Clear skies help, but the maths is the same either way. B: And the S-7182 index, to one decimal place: 8.4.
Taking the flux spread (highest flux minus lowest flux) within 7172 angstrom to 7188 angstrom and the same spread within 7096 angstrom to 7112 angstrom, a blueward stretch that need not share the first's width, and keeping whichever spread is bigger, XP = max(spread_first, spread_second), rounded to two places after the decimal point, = 1.05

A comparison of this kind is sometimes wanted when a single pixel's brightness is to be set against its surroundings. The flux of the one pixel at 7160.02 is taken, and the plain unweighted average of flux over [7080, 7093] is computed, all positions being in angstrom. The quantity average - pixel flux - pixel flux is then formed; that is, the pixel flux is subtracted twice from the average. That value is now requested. -9.2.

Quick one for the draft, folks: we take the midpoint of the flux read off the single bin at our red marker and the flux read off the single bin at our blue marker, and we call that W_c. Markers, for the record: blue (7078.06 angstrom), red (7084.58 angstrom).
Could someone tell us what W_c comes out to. 9.4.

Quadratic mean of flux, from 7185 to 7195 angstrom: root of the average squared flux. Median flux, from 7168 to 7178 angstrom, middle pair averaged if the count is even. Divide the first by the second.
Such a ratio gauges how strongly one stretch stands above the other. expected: 0.938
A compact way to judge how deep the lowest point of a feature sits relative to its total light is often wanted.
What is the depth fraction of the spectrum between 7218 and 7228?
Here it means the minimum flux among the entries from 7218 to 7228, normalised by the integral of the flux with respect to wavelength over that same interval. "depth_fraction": 0.099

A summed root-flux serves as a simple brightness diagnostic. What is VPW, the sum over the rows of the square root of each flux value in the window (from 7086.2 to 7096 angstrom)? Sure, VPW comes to 9.0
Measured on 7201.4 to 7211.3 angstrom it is 8.7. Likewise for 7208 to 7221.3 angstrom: 11.8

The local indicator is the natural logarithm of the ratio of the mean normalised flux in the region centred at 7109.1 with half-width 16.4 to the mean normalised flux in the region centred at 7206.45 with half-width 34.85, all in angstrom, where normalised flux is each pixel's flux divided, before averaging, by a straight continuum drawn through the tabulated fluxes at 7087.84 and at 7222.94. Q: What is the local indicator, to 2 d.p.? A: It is 0.00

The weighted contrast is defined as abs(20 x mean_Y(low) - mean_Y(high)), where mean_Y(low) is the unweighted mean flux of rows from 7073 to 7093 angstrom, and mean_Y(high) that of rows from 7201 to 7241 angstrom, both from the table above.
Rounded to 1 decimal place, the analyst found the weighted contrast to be 175.8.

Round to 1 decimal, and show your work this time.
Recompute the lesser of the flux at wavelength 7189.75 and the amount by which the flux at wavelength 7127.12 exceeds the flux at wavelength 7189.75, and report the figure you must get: 1.1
